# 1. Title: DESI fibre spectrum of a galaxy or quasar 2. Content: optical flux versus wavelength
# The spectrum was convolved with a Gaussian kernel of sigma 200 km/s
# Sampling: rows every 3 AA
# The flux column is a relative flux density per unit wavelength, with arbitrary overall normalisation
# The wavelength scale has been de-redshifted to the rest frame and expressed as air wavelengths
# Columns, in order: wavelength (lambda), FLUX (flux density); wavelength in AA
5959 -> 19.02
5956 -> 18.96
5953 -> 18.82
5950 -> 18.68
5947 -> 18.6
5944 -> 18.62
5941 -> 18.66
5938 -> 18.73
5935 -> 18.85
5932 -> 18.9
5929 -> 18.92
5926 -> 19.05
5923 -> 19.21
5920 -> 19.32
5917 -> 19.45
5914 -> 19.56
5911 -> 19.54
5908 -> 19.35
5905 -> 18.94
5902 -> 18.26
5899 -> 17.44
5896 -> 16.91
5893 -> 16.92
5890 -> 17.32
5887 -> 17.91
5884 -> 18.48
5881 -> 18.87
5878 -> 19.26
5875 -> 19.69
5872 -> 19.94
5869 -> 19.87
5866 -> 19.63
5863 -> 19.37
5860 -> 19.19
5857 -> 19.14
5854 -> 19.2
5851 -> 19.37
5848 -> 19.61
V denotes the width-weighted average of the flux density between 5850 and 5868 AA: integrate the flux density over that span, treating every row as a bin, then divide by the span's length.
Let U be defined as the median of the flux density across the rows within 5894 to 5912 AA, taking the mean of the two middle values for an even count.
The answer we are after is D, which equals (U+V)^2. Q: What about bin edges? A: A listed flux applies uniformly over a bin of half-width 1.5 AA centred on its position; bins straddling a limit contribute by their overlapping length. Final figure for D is 1439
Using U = 18.6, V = 19.3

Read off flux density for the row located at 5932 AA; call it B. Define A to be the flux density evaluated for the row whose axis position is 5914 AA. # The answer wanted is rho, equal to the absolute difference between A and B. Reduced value 0.66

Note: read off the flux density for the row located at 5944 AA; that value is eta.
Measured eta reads 18.62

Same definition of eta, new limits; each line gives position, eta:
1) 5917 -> 19.45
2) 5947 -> 18.6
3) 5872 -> 19.94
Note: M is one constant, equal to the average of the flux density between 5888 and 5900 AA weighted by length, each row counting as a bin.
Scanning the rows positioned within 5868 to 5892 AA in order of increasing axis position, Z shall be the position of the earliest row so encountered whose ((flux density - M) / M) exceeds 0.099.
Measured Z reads 5869 AA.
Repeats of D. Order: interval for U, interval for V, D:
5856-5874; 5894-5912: 1431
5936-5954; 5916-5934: 1428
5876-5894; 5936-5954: 1360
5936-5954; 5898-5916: 1412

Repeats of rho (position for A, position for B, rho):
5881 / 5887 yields 0.96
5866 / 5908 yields 0.28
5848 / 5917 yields 0.16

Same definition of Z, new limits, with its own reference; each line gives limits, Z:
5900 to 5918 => 5905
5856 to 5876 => 5857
